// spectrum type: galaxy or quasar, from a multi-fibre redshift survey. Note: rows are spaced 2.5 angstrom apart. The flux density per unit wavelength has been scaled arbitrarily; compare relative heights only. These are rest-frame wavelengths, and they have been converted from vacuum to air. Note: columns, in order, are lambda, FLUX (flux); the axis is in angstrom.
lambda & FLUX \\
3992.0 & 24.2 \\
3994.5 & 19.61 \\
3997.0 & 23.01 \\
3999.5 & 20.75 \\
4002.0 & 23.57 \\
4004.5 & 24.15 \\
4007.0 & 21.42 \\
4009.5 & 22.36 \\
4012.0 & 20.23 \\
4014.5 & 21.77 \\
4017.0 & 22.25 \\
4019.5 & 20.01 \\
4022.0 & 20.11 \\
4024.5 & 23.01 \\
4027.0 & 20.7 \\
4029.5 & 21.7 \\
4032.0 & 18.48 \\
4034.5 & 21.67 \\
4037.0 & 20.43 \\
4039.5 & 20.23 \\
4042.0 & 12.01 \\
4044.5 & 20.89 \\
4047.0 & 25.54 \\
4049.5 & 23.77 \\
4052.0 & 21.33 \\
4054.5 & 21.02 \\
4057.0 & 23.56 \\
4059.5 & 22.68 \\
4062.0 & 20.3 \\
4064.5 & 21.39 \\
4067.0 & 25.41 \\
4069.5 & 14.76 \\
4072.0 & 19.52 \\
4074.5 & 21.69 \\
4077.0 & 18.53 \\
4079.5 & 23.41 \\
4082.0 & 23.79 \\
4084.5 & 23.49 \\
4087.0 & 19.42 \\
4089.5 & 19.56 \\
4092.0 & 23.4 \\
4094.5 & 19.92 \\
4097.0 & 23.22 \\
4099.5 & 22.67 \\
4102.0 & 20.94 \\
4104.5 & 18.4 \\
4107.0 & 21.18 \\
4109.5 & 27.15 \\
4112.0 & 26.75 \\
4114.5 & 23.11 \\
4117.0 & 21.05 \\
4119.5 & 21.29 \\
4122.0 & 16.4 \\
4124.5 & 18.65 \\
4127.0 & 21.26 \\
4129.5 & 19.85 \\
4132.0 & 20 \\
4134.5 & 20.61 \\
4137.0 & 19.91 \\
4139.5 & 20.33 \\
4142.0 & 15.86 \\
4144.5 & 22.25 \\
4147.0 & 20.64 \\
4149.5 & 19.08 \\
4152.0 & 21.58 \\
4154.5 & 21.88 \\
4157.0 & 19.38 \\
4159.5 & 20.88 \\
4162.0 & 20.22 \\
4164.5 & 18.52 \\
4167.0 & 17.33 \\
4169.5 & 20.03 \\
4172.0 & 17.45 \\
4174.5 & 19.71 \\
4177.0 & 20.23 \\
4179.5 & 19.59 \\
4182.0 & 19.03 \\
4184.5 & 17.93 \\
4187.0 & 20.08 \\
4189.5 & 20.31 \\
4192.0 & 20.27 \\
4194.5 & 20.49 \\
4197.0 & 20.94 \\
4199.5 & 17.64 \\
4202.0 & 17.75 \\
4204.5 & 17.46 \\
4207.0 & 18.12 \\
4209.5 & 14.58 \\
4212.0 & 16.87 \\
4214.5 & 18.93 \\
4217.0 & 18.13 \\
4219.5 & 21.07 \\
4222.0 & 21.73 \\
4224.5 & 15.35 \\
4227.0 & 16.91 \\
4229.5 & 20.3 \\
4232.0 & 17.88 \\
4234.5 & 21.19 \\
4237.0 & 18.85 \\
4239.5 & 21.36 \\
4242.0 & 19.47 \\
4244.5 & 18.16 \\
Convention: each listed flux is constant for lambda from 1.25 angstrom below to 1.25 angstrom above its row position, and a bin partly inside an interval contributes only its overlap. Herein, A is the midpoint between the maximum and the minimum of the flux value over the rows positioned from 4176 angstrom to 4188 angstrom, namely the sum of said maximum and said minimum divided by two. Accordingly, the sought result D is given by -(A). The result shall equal -19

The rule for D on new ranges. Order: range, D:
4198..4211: -16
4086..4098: -21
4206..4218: -17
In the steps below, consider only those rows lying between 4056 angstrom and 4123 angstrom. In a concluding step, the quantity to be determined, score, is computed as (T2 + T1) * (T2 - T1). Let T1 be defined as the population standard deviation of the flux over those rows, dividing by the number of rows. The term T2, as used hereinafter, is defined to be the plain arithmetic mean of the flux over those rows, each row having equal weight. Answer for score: 458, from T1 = 2.8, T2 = 21.6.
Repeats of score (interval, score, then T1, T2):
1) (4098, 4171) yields 418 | 2.4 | 20.6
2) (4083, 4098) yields 459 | 1.9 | 21.5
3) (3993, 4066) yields 449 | 2.3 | 21.3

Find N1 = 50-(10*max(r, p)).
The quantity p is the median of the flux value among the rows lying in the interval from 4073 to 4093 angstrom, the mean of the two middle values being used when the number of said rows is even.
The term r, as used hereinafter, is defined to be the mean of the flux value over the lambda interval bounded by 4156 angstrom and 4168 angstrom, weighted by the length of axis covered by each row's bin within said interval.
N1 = -175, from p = 22.5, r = 19.3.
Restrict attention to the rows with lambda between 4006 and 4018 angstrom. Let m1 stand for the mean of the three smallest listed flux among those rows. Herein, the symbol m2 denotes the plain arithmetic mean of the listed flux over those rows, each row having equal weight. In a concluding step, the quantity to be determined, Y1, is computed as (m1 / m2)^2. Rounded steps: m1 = 21.1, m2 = 21.6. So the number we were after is 0.96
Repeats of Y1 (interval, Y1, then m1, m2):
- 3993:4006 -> 0.90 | 21.1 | 22.2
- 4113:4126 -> 0.87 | 18.7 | 20.1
